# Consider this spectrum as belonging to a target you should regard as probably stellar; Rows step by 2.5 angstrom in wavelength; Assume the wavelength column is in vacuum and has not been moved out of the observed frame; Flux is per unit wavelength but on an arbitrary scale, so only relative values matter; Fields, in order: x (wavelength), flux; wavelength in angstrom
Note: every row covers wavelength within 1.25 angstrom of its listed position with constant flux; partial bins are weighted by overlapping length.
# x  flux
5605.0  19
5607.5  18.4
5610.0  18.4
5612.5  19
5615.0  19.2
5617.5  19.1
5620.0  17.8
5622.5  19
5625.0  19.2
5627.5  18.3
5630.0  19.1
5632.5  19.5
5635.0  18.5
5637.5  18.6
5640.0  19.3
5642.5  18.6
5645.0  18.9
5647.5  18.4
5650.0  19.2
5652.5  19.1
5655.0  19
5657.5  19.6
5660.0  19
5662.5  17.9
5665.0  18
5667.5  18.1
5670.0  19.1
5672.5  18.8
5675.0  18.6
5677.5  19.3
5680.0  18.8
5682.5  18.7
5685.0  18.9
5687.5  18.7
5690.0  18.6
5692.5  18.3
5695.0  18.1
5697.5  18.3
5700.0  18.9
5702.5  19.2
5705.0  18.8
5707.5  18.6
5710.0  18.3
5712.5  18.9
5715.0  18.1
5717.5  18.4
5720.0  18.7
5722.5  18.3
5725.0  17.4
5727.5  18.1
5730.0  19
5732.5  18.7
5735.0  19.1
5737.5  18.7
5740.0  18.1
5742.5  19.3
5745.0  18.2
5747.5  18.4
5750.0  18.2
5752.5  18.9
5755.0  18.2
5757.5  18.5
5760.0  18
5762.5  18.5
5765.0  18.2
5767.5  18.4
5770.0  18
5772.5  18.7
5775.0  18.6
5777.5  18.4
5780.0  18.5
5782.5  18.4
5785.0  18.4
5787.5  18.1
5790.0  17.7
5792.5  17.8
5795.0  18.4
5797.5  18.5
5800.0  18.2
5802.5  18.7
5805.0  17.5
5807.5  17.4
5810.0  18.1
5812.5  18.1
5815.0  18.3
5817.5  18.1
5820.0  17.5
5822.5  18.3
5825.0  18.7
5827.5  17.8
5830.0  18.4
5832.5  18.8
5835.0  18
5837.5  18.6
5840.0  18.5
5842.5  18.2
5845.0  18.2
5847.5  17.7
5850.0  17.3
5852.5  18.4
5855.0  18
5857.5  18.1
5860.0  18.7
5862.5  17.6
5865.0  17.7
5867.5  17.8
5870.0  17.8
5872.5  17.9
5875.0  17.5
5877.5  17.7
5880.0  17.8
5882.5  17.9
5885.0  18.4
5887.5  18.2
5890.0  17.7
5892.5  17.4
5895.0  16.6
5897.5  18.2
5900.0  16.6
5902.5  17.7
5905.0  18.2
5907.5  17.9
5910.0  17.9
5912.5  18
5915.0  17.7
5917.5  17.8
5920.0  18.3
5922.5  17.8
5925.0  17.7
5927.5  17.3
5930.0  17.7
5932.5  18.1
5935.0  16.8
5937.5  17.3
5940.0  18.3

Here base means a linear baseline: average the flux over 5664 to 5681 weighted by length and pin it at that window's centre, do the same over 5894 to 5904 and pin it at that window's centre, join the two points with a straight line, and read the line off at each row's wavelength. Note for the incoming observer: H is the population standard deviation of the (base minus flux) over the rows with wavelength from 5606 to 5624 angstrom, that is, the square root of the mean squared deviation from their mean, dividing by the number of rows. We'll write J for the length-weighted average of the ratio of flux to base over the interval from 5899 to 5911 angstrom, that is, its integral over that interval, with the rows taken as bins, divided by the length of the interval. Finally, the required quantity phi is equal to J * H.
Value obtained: 0.490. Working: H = 0.48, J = 1.023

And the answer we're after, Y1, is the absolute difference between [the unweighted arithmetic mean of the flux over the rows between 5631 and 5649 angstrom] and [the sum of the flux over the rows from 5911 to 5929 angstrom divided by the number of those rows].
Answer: 1.03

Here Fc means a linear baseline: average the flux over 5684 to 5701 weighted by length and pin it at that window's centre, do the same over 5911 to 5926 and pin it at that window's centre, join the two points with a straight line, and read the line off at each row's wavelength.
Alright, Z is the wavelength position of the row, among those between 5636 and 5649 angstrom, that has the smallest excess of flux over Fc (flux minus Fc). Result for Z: 5647.5 angstrom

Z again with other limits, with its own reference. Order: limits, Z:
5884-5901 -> 5895.0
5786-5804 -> 5790.0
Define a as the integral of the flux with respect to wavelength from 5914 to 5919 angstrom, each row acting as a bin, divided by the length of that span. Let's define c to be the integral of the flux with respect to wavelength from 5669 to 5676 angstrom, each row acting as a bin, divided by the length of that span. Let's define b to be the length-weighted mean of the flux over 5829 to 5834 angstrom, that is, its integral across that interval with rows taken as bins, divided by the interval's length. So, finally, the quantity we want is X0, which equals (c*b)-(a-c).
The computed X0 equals 351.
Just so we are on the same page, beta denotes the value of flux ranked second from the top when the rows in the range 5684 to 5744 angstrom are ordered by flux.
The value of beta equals 19.2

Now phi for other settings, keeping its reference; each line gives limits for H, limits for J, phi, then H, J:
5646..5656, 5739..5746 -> 0.327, 0.32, 1.017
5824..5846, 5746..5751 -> 0.313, 0.31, 1.004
